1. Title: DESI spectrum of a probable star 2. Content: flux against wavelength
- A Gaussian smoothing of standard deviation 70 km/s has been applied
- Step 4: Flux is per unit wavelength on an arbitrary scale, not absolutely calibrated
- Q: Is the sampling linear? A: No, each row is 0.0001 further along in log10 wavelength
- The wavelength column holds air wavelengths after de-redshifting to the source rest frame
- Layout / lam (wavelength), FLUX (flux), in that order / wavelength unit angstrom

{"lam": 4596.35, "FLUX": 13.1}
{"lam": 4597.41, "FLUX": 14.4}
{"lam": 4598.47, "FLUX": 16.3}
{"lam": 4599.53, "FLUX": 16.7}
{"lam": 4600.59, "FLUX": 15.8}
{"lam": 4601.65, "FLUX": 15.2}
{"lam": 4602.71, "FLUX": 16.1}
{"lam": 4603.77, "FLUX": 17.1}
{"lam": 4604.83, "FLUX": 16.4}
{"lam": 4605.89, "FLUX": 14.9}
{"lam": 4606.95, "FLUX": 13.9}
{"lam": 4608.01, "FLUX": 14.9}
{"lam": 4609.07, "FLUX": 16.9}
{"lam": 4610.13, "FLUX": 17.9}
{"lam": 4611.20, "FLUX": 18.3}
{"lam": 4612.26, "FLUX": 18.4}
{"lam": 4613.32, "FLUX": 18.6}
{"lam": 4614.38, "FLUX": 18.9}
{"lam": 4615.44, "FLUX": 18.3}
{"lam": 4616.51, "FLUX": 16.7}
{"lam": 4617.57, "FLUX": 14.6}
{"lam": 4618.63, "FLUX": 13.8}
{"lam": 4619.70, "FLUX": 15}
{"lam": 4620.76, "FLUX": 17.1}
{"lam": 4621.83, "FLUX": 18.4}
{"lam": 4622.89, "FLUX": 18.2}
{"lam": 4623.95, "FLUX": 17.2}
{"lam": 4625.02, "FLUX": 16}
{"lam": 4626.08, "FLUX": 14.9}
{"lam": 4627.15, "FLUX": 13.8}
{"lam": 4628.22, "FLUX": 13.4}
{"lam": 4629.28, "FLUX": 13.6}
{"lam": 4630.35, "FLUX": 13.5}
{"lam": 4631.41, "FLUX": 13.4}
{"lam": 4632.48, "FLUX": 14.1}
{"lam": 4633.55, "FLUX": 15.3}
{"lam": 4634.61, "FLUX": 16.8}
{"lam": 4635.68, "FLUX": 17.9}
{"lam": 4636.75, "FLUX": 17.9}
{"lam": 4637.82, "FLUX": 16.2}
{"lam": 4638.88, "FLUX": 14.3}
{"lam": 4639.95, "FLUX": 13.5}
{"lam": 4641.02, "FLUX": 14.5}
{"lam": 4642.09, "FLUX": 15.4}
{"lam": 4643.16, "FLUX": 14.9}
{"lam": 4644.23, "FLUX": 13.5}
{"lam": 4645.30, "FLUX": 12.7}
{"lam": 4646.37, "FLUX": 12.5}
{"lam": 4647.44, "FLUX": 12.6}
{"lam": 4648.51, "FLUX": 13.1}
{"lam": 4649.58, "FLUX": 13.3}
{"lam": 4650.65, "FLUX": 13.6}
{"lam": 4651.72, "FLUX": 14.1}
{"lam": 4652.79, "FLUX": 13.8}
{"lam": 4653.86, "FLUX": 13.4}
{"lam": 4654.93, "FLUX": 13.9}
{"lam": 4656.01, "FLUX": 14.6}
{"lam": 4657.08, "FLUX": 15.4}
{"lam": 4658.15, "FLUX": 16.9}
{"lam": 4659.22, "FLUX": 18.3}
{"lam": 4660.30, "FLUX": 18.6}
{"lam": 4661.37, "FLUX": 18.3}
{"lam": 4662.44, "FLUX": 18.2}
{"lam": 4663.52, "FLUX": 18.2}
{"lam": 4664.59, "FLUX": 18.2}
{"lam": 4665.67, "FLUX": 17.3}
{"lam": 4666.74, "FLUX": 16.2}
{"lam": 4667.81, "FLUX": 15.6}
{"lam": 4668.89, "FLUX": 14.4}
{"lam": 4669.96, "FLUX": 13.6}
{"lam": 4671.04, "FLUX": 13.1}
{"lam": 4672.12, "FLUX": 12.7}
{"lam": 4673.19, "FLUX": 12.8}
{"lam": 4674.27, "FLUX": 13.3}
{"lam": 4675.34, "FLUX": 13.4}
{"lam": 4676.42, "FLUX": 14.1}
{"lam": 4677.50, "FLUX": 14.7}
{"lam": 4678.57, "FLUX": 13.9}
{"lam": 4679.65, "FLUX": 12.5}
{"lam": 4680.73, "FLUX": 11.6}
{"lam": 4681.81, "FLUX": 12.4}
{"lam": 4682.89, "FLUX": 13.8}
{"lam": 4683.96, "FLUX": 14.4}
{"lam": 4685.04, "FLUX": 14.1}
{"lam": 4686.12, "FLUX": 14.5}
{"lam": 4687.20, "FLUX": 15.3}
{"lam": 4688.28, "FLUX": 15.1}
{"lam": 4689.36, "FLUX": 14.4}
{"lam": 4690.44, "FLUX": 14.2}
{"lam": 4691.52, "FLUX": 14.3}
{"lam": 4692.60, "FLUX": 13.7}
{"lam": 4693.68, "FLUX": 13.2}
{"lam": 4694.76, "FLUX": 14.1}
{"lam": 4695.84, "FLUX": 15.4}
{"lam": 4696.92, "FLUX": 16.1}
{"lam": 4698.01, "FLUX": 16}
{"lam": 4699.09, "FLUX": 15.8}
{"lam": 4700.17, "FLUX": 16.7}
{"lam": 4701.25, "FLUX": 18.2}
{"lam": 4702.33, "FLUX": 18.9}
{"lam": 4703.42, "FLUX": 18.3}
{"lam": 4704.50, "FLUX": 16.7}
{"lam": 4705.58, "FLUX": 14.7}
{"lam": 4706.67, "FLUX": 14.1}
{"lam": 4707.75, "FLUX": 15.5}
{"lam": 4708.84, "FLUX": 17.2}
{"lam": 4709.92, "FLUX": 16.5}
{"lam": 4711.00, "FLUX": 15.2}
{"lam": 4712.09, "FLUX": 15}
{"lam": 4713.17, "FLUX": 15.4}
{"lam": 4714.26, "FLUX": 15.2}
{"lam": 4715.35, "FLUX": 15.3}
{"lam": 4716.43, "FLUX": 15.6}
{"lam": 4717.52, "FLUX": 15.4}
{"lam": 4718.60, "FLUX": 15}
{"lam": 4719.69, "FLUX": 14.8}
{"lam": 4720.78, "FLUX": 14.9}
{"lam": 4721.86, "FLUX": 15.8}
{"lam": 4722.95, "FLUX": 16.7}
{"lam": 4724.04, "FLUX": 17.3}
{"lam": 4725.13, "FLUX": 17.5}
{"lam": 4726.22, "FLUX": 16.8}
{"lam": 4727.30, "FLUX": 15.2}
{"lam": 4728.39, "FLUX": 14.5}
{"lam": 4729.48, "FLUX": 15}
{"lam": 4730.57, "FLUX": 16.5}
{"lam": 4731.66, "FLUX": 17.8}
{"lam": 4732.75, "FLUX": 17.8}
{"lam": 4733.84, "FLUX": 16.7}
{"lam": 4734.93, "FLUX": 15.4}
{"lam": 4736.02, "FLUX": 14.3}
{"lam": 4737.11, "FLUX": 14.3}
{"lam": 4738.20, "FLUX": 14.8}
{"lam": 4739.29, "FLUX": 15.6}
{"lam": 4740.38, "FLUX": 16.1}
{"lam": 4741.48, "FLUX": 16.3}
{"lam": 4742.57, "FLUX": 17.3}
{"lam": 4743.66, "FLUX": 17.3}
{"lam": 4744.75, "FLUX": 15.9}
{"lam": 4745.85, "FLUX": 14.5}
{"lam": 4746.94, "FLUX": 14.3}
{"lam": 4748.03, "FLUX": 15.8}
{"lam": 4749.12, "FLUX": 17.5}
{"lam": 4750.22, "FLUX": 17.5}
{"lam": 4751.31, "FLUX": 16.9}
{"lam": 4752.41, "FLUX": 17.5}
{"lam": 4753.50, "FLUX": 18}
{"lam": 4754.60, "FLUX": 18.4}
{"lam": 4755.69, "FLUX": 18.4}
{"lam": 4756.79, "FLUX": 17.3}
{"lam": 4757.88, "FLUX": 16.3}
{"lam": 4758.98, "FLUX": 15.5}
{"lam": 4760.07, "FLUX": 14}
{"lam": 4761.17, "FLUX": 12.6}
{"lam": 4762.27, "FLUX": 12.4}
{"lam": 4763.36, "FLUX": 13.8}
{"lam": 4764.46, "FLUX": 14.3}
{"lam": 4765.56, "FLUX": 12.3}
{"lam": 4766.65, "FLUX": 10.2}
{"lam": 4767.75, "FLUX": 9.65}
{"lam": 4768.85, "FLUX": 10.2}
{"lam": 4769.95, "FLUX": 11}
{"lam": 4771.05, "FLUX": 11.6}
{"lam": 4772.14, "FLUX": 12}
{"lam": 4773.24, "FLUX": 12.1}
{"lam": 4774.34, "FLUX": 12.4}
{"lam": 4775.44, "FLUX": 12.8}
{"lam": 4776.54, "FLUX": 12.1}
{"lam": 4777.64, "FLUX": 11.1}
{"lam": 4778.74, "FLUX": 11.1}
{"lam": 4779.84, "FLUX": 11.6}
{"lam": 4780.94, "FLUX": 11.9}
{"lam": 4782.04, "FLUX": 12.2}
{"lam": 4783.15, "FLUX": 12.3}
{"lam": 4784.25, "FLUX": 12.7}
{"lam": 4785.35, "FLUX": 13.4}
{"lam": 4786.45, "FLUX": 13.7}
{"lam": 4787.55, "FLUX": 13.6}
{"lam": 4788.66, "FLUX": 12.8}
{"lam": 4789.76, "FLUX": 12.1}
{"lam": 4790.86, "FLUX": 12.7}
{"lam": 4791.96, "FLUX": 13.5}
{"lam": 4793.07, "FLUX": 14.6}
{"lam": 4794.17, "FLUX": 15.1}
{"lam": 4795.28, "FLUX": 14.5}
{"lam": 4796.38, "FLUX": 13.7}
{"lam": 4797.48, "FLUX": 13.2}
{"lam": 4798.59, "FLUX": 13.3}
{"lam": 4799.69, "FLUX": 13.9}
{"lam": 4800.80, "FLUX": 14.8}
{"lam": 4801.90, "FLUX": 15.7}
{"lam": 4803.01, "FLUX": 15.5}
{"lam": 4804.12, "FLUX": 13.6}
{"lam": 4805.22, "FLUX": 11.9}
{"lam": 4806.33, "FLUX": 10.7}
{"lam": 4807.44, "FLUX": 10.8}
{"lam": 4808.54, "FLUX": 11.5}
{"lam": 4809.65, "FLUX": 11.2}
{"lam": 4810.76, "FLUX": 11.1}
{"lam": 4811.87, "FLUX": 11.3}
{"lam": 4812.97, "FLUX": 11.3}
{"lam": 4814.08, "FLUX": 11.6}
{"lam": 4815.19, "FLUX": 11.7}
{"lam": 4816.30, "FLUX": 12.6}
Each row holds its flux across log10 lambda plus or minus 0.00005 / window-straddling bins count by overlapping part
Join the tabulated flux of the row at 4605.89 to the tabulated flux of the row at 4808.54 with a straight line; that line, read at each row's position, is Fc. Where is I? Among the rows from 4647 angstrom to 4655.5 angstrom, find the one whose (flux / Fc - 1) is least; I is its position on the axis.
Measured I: 4647.44 angstrom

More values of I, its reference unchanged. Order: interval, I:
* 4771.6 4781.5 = 4777.64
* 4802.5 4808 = 4806.33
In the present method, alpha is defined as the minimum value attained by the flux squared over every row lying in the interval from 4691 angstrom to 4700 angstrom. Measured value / 174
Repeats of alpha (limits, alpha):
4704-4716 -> 199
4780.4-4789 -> 142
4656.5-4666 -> 237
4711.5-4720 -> 219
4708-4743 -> 204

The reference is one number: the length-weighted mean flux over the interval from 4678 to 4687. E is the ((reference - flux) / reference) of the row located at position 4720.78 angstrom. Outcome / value -0.11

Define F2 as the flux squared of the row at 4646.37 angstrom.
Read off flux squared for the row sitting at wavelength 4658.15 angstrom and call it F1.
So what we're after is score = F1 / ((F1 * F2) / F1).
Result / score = 1.8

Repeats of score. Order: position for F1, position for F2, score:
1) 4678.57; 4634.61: 0.7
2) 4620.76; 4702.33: 0.8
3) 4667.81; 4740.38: 0.9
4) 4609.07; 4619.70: 1.3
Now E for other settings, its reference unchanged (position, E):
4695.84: -0.14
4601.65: -0.13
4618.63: -0.02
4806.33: 0.21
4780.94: 0.12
